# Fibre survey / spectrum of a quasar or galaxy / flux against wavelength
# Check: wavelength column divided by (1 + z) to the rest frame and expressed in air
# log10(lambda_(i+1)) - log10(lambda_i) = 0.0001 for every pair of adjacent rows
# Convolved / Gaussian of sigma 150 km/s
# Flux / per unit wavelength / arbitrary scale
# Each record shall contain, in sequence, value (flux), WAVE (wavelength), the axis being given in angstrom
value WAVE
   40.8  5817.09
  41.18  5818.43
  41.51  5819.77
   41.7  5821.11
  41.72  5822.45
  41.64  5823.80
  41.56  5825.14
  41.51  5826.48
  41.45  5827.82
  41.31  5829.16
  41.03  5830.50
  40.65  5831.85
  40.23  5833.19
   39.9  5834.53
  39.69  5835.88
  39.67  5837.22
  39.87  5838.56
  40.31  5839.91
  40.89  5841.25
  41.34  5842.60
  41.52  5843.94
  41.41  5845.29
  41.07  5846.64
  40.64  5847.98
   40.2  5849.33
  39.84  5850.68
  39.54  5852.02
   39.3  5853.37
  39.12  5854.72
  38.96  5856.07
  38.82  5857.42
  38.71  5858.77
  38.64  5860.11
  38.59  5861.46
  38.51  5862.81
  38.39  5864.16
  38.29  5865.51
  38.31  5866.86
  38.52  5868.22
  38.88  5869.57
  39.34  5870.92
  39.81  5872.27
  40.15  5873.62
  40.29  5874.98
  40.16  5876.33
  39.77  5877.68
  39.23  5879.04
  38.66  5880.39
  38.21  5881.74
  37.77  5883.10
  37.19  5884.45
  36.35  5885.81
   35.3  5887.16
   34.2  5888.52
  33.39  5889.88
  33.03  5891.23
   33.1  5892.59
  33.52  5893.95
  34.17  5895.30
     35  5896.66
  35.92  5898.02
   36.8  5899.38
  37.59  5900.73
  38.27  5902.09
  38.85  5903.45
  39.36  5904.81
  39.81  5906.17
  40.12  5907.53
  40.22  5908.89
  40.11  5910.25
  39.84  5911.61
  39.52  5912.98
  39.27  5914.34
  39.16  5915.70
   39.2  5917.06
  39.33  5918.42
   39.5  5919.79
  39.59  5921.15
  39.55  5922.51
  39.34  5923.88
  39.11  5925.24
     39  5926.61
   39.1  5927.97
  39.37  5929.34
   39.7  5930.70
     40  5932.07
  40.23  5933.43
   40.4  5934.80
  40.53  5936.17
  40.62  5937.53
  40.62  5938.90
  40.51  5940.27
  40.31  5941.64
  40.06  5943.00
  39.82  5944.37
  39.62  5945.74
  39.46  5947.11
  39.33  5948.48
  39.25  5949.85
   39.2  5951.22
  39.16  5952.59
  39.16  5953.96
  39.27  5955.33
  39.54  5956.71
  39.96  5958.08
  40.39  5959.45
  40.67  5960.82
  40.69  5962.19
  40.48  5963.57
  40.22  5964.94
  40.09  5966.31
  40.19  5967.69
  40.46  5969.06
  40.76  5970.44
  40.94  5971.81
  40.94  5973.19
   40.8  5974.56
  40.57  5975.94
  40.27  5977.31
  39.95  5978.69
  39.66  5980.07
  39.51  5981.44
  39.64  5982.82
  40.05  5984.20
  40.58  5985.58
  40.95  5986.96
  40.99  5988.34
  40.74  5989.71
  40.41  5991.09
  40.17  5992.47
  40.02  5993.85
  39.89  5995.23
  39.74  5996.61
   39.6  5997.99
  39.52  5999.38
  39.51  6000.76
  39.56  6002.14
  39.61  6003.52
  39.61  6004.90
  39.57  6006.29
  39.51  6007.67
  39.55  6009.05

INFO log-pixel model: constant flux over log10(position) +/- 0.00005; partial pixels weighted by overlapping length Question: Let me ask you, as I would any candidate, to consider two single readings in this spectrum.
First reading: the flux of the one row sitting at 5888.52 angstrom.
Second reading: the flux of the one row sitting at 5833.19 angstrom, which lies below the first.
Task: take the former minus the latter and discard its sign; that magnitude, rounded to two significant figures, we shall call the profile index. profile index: 6.0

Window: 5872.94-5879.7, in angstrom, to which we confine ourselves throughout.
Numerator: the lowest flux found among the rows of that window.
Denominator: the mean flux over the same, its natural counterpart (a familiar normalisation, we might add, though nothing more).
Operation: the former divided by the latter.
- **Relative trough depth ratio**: 0.983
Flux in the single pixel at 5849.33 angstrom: 40.2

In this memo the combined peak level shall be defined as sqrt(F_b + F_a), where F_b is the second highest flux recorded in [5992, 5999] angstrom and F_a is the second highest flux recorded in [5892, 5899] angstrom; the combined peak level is 8.66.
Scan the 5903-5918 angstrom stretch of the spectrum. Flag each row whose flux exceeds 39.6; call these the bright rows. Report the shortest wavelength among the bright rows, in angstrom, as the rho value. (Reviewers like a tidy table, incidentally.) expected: 5906.17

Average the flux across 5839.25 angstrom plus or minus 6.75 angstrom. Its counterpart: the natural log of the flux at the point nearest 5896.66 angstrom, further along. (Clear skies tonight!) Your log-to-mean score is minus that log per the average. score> -0.0878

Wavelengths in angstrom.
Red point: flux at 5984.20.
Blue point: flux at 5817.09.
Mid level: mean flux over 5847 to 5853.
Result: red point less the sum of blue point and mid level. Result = -41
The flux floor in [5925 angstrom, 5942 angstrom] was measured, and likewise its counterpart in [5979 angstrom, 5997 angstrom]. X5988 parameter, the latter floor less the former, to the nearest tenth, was 0.5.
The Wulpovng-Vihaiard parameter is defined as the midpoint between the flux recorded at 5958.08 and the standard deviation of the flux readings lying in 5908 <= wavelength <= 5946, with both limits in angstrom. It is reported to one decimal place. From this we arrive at 20.2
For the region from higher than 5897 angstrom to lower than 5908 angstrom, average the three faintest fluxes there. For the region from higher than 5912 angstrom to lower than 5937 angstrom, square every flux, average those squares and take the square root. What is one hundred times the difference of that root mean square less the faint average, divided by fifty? 6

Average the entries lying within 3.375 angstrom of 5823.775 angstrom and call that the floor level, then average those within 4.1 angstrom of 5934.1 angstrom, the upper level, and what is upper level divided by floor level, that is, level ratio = 0.97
